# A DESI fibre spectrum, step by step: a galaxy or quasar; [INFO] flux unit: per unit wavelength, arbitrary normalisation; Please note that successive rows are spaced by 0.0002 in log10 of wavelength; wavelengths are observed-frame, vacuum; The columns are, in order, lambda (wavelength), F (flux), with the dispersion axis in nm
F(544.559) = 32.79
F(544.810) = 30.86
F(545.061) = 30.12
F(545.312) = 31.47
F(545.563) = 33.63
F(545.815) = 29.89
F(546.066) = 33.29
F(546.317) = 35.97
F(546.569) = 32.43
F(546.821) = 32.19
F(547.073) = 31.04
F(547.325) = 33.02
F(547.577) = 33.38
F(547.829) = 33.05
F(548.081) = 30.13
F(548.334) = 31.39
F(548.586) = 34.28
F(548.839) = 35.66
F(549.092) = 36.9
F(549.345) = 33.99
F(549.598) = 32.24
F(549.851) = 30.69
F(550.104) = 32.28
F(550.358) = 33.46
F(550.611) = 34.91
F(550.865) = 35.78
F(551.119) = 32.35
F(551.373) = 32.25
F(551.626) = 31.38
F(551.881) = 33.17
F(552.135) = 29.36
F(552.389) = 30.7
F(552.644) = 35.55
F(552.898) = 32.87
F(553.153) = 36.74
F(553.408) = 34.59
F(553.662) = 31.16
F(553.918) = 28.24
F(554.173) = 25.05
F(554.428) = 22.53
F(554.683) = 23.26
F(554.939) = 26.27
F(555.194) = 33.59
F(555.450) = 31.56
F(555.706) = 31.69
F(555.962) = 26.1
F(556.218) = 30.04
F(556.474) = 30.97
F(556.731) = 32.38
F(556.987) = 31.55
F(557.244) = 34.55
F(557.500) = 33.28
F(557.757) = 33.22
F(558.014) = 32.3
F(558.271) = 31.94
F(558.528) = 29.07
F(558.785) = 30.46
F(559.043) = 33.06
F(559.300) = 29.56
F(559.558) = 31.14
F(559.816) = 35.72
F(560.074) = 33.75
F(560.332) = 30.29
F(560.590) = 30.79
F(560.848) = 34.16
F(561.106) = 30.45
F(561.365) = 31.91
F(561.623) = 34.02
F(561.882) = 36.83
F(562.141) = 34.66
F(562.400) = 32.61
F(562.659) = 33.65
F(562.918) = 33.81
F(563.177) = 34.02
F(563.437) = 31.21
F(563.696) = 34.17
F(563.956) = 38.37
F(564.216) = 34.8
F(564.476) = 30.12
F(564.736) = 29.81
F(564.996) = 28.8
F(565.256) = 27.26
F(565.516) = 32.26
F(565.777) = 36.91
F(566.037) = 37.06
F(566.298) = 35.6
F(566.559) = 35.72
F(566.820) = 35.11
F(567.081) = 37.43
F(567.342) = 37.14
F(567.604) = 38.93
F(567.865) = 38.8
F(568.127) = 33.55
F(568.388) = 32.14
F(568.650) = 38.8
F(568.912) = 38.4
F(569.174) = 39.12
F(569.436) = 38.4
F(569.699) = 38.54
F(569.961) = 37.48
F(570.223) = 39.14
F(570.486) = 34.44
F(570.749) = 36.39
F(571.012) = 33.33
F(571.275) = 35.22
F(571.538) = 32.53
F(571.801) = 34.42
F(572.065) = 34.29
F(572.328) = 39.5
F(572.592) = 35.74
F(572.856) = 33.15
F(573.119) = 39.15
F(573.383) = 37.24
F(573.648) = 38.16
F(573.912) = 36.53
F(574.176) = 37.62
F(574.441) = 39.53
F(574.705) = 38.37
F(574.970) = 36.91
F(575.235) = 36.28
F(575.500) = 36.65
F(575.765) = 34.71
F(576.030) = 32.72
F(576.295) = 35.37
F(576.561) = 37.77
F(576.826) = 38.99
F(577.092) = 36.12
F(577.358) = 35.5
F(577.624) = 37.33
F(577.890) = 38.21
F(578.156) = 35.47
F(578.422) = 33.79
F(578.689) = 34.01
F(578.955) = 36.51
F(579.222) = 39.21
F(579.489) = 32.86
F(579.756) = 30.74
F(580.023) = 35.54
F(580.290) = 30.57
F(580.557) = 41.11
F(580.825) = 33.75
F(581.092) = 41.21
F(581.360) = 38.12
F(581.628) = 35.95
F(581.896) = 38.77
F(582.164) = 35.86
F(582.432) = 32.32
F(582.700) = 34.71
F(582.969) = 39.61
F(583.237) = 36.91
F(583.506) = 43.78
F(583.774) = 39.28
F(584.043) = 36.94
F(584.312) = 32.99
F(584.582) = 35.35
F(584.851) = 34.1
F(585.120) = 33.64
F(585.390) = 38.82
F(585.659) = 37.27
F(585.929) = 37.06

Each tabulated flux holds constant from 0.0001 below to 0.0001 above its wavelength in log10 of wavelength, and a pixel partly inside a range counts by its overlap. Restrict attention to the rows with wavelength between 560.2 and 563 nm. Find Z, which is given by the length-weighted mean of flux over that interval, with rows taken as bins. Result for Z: 33.0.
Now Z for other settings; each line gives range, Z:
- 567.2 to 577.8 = 36.6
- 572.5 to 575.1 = 37.3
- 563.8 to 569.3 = 35.1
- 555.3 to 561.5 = 31.7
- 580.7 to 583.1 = 36.7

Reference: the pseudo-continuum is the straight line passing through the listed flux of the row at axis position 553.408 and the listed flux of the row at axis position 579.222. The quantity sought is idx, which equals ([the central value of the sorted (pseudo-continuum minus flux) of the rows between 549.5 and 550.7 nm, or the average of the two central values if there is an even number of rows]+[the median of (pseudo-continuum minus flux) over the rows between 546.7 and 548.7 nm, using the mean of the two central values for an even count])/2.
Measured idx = 1.3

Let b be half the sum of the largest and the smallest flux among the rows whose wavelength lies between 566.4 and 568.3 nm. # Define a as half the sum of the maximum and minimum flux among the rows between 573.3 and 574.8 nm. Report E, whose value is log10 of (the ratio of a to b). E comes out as 0.021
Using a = 38.0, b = 36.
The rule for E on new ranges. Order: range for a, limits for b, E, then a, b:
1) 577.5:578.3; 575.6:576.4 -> 0.034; 36.8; 34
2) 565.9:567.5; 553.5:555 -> 0.131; 36.3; 27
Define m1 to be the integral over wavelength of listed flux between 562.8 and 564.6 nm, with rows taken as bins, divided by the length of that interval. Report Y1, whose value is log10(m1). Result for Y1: 1.53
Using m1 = 33.8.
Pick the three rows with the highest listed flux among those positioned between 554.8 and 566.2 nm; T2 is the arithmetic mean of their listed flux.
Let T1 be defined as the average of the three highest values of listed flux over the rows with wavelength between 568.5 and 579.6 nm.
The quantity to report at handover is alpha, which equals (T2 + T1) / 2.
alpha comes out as 38.4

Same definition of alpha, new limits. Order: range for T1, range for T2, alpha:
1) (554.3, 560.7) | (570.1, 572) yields 35.8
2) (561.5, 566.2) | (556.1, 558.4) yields 35.6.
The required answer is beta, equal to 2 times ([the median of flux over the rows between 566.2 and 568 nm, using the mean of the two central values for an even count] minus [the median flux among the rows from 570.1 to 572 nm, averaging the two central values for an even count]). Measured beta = 5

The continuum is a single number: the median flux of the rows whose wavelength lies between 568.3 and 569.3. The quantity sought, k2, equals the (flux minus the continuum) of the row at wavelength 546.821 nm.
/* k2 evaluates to -6.4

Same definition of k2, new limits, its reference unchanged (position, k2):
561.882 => -1.8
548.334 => -7.2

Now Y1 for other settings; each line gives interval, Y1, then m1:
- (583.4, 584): 1.61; 40.8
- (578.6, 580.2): 1.54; 34.7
